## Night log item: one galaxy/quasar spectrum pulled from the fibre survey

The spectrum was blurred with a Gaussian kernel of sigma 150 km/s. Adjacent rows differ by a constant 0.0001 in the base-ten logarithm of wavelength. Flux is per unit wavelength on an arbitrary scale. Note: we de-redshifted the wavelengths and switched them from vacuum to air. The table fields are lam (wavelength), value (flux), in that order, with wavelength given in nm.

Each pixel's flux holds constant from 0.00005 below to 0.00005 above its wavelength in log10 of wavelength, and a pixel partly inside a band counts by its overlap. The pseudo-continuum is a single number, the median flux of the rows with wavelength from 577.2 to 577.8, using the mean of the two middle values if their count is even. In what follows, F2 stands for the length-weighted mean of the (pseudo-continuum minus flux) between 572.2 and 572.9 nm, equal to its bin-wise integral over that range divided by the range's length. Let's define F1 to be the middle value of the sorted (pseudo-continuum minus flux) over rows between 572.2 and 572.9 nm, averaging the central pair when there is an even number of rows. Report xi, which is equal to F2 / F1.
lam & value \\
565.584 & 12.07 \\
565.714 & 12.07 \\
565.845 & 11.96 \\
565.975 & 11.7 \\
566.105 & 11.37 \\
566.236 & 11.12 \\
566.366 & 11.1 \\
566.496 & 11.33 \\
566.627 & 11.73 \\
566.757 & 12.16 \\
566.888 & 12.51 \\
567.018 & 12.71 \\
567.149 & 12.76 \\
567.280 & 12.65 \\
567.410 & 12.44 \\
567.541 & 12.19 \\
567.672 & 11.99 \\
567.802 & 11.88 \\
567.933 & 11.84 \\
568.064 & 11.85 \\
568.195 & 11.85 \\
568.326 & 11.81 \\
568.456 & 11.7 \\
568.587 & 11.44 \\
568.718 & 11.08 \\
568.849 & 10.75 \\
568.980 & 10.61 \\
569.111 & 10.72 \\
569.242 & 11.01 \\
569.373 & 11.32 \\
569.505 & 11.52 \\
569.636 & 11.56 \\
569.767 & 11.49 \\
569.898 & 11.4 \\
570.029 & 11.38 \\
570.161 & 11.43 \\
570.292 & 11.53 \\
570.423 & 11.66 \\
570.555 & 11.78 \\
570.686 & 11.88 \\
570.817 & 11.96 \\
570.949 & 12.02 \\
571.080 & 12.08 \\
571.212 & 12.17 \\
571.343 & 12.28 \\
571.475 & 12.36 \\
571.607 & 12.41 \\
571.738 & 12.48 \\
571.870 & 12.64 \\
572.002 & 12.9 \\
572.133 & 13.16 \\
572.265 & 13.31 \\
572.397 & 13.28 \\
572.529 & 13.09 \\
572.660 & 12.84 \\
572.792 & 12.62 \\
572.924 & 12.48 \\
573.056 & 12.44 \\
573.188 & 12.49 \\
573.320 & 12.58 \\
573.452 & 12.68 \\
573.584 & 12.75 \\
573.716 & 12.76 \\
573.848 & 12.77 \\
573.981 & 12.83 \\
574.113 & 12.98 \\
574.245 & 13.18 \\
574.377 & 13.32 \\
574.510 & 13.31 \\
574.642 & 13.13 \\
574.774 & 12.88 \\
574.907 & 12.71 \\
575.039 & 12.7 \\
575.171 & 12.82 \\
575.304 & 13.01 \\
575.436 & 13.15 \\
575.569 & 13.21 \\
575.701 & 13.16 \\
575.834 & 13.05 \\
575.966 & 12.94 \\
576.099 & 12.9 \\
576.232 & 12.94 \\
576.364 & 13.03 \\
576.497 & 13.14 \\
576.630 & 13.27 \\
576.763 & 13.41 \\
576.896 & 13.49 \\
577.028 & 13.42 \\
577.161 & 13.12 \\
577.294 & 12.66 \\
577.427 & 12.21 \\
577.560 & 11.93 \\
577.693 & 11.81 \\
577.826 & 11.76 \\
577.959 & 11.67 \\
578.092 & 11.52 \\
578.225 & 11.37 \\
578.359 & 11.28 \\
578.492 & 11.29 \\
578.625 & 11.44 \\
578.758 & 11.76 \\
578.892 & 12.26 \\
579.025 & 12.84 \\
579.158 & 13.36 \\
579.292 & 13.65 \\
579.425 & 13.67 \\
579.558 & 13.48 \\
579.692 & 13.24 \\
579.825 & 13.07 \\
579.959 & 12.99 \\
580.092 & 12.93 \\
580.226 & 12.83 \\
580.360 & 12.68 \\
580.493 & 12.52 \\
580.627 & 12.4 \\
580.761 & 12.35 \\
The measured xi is 0.91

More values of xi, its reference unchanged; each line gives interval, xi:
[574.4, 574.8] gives 1.02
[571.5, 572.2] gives 1.10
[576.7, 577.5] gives 0.81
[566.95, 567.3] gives 1.00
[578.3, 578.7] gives 0.93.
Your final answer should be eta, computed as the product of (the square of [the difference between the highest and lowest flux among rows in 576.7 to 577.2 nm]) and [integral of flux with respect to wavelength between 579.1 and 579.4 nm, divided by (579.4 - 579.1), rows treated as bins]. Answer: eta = 2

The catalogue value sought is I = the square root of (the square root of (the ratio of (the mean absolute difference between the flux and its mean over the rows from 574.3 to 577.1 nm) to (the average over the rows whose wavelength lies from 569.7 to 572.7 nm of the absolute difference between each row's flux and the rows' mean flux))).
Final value 0.77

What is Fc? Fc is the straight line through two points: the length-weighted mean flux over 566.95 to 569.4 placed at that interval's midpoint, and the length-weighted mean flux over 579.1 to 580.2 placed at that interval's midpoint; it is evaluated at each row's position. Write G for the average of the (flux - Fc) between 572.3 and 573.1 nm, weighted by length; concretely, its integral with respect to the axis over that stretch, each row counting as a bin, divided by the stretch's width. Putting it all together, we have 0.5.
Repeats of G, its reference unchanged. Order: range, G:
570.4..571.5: -0.1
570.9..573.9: 0.3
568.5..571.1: -0.5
